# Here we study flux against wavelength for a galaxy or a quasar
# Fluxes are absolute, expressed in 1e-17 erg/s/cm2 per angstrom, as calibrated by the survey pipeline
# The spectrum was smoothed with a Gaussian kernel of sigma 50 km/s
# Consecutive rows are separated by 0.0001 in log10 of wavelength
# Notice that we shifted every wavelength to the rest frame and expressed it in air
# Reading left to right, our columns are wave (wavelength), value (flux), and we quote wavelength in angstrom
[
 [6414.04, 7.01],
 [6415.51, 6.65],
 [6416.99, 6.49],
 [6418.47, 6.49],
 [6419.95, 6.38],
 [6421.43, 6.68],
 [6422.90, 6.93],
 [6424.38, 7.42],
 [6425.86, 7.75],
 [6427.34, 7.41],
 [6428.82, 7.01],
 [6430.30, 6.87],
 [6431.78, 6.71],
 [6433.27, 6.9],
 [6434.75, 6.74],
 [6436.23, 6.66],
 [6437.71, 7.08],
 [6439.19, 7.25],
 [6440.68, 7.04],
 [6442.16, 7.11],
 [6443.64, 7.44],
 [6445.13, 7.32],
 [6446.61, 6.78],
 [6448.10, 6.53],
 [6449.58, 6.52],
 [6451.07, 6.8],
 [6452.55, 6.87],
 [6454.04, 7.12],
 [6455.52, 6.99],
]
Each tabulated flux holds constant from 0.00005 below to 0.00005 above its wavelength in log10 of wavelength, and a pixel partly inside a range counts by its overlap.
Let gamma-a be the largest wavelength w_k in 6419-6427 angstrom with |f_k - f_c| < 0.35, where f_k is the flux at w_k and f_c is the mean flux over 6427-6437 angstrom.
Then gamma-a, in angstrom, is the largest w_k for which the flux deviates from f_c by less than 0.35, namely 6422.90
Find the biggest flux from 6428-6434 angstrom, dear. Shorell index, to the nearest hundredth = 7.01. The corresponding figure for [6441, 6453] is 7.44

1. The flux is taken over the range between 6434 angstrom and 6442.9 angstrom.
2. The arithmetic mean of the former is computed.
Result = 6.98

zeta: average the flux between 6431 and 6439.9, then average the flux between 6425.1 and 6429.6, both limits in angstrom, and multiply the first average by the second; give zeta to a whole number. 51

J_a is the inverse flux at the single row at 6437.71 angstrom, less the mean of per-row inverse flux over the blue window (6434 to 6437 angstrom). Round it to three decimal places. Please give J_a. -0.008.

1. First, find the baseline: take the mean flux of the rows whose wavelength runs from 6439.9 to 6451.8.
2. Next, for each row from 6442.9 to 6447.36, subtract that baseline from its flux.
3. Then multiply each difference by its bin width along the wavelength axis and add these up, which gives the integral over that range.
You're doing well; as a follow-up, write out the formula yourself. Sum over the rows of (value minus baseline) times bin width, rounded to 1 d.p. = 1.1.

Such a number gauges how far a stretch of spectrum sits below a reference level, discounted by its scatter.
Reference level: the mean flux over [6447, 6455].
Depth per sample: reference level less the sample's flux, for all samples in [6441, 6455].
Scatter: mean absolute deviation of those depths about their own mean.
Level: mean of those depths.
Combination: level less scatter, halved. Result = -0.22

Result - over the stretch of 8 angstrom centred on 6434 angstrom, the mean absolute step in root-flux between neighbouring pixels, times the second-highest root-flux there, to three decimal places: 0.102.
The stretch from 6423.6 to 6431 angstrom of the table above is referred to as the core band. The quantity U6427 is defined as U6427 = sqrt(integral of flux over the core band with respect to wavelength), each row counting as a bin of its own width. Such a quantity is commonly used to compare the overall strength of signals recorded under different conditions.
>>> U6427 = 7.35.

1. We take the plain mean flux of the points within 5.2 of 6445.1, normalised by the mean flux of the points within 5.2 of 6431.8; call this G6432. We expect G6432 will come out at 1.01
